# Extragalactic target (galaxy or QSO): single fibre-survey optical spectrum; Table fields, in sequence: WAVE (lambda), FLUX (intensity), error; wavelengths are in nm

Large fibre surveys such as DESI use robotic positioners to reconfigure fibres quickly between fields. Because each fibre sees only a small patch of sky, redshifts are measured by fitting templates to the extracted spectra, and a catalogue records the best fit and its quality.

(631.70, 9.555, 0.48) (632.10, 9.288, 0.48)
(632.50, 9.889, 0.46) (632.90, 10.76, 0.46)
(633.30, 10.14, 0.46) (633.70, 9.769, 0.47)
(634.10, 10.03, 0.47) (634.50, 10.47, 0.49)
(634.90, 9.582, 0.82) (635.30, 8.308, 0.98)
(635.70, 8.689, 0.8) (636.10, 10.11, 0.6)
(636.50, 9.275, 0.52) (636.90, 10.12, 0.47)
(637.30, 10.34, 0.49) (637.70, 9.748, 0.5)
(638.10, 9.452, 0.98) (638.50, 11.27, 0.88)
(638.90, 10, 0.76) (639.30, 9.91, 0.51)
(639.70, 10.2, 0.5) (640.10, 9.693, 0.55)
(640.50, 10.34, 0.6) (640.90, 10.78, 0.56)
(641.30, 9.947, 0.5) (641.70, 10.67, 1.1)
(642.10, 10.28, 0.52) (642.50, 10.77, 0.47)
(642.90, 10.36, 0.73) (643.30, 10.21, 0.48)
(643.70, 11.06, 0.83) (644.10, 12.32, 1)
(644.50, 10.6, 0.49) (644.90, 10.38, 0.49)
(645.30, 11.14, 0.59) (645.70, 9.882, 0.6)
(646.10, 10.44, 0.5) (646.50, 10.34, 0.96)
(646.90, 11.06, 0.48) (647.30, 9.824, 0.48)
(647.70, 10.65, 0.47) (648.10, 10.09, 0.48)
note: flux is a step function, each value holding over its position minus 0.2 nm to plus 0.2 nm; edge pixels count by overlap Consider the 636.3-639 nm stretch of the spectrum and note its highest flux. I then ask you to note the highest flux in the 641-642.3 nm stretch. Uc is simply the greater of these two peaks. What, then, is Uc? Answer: 11.3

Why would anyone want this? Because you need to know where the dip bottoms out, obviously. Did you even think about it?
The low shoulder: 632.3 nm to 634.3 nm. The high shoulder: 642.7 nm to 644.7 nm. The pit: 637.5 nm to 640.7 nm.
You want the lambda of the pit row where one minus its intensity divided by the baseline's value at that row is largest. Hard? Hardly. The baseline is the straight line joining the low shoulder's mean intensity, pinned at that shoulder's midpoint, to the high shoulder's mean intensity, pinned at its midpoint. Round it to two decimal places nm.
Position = 638.10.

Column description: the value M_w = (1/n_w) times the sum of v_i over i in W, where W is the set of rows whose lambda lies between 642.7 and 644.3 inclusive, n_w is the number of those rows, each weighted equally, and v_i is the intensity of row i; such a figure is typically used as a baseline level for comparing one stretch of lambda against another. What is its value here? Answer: 11.0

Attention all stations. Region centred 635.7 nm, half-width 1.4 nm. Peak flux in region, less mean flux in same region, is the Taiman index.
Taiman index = 1.0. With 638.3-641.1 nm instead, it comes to 1.0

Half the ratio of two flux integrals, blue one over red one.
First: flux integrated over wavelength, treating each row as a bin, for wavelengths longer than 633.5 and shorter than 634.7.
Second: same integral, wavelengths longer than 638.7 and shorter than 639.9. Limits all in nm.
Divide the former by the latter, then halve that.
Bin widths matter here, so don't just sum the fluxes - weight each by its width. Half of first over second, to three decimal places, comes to 0.503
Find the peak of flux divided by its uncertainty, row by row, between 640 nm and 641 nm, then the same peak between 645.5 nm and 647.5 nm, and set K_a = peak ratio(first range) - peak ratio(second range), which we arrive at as -3.8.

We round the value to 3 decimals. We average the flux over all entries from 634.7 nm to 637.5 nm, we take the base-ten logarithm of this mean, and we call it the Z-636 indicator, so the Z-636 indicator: 0.977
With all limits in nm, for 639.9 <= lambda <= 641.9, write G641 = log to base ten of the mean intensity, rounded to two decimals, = 1.01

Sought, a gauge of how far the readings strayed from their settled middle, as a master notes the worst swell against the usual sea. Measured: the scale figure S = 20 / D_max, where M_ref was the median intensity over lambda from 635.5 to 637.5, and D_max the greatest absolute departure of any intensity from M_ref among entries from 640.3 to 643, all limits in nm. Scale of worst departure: 29.9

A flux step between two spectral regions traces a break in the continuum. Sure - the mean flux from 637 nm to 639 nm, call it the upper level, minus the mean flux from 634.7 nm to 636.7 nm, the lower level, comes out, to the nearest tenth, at 1.0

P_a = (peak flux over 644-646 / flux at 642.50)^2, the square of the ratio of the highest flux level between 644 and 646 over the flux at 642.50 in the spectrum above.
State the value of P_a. 1.3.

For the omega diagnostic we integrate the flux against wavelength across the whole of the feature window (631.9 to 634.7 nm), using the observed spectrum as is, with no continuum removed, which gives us 28.1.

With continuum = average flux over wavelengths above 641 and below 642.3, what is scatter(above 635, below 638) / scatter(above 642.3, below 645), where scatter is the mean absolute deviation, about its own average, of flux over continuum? 1.29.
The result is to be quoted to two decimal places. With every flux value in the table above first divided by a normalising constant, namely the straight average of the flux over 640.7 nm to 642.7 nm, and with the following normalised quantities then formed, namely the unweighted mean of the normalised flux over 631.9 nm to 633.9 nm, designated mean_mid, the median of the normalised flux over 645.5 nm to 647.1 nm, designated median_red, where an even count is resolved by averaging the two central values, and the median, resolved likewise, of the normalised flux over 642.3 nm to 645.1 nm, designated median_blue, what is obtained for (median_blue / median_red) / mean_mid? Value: 1.07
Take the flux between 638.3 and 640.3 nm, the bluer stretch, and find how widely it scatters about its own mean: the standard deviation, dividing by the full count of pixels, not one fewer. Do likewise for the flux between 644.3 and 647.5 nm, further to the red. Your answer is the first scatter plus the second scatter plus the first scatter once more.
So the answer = 1.6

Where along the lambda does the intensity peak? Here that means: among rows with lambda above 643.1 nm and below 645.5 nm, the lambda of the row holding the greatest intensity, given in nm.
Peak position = 644.10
